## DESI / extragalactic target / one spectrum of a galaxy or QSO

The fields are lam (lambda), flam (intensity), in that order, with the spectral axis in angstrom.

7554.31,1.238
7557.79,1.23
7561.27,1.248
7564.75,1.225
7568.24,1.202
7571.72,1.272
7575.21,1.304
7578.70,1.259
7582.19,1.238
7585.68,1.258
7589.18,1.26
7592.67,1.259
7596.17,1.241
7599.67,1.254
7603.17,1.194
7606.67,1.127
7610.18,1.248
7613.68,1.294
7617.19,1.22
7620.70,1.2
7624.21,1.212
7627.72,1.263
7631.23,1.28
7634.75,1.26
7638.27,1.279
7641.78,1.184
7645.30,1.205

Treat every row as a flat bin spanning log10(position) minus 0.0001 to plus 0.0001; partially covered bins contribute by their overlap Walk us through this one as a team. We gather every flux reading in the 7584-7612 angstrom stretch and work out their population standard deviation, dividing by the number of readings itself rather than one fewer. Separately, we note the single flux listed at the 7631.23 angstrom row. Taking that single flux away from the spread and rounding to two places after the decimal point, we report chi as -1.24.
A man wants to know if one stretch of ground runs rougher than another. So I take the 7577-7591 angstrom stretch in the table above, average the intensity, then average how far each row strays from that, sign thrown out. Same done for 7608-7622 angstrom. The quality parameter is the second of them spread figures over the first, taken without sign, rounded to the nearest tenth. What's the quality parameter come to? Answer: 3.9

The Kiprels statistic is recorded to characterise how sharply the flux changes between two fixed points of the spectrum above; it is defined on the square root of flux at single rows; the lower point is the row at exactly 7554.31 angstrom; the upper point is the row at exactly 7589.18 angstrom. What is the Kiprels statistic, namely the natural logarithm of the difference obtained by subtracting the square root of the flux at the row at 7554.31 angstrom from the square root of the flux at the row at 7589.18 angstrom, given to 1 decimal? -4.6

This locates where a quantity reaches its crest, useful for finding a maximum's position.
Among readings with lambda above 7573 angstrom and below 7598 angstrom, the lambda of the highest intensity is 7575.21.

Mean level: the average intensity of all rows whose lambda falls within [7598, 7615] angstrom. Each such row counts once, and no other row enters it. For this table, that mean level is 1.22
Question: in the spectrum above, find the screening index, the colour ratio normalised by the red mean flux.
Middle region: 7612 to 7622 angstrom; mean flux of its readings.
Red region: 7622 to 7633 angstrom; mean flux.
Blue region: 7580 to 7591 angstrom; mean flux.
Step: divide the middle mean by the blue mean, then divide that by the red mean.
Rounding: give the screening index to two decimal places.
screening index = 0.79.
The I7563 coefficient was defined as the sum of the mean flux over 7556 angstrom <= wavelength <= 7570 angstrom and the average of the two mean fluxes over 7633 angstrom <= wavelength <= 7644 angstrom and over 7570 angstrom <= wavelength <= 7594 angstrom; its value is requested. 2.479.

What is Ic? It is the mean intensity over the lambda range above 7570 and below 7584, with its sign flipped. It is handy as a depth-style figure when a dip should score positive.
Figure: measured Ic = -1.268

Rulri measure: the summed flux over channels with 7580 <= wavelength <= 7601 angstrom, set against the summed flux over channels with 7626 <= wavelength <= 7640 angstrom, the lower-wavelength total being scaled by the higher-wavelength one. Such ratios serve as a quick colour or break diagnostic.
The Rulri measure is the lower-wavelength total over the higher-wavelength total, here 1.5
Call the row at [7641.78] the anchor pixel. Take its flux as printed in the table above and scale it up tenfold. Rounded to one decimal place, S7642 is 11.8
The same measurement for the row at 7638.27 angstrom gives 12.8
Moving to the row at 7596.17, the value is 12.4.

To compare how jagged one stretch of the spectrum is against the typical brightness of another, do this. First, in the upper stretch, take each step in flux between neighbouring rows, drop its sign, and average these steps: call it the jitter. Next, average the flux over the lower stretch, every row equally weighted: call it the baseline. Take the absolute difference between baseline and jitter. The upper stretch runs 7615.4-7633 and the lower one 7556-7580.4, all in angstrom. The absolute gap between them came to 1.22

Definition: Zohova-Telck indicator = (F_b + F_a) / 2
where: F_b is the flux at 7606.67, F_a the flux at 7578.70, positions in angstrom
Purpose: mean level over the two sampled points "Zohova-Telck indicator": 1.19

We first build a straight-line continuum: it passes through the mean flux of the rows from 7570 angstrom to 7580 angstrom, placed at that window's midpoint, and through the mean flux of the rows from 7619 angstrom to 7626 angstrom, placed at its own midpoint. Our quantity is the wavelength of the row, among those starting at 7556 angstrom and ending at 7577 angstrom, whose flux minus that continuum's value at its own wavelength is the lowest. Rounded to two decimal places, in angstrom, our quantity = 7568.24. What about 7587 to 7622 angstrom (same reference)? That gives 7606.67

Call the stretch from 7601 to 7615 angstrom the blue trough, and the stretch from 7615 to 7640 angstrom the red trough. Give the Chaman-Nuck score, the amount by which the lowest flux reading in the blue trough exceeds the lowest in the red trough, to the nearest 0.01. -0.07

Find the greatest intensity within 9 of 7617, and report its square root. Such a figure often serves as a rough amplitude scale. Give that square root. 1.138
